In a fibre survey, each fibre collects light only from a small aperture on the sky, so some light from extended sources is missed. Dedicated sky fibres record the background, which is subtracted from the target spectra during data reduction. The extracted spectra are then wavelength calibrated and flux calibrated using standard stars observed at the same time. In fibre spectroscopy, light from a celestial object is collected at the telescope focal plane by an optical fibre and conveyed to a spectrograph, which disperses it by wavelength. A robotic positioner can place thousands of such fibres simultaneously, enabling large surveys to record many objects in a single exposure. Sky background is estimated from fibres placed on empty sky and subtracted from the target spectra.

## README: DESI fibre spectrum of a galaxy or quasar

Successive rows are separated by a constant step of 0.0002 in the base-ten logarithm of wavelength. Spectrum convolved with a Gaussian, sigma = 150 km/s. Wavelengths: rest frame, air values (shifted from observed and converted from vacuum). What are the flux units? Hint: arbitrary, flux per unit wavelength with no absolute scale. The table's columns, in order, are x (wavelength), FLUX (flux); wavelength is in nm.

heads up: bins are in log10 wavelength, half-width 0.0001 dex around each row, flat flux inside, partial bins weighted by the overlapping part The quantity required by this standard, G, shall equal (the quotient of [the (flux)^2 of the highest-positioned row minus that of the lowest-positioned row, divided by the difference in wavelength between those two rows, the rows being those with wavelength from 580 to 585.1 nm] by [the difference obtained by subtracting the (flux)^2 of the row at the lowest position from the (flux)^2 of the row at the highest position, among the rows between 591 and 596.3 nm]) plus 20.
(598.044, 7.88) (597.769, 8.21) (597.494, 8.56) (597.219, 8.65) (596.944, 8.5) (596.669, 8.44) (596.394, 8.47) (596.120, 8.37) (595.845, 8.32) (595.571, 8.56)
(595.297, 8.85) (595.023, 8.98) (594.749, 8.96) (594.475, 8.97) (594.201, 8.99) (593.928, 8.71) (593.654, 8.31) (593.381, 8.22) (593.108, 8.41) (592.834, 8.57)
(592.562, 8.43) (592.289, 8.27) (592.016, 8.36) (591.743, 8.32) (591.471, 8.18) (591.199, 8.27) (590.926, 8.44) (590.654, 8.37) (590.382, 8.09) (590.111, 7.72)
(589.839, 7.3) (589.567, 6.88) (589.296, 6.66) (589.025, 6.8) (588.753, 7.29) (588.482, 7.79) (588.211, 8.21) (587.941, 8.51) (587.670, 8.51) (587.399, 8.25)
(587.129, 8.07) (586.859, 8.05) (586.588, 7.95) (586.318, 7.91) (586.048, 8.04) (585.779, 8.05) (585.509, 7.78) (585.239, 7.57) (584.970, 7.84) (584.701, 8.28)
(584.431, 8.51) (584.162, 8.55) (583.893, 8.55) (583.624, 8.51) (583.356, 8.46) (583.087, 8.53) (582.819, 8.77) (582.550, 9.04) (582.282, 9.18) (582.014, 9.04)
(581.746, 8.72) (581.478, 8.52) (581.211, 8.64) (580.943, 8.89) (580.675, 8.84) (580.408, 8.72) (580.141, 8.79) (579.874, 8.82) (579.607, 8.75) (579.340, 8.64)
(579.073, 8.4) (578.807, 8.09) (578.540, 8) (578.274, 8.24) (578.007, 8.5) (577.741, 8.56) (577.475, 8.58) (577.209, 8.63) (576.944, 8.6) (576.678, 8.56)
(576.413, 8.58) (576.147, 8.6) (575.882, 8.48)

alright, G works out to 18.0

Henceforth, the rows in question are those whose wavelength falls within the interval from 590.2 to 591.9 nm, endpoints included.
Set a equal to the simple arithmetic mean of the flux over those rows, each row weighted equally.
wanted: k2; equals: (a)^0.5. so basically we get 2.88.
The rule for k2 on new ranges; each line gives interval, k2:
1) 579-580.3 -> 2.95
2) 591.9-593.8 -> 2.89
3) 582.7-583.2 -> 2.94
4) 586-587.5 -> 2.84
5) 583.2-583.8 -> 2.91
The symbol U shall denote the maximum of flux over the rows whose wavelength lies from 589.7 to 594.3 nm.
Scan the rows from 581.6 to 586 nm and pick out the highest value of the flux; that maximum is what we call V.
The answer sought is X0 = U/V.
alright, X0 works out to 0.98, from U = 8.99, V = 9.18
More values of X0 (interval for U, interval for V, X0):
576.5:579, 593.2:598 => 0.96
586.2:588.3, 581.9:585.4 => 0.93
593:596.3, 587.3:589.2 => 1.06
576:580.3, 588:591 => 1.05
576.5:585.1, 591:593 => 1.07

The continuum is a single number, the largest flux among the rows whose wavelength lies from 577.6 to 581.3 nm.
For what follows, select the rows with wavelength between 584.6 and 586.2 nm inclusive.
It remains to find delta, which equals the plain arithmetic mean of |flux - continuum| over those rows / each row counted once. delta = 1.0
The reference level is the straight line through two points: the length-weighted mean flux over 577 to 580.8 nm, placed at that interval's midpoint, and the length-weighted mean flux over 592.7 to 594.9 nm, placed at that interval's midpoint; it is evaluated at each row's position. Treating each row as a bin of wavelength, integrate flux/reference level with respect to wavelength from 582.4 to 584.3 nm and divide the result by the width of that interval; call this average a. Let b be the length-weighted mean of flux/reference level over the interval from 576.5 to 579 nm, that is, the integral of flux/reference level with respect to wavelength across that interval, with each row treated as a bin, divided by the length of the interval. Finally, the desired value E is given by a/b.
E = 1.021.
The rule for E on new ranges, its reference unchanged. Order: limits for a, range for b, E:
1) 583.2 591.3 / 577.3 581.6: 0.926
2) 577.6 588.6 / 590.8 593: 1.015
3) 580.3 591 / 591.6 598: 0.967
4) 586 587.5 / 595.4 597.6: 0.954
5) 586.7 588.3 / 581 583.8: 0.941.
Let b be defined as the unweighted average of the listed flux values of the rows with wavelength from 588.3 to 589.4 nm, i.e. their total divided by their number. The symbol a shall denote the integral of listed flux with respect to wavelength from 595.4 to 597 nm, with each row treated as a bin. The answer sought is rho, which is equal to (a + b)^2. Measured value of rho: 427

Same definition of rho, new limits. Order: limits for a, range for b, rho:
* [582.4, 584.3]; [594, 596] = 636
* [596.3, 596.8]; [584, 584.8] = 161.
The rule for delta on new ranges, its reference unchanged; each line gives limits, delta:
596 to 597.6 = 0.4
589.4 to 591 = 1.1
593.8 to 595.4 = 0.1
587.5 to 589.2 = 1.0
